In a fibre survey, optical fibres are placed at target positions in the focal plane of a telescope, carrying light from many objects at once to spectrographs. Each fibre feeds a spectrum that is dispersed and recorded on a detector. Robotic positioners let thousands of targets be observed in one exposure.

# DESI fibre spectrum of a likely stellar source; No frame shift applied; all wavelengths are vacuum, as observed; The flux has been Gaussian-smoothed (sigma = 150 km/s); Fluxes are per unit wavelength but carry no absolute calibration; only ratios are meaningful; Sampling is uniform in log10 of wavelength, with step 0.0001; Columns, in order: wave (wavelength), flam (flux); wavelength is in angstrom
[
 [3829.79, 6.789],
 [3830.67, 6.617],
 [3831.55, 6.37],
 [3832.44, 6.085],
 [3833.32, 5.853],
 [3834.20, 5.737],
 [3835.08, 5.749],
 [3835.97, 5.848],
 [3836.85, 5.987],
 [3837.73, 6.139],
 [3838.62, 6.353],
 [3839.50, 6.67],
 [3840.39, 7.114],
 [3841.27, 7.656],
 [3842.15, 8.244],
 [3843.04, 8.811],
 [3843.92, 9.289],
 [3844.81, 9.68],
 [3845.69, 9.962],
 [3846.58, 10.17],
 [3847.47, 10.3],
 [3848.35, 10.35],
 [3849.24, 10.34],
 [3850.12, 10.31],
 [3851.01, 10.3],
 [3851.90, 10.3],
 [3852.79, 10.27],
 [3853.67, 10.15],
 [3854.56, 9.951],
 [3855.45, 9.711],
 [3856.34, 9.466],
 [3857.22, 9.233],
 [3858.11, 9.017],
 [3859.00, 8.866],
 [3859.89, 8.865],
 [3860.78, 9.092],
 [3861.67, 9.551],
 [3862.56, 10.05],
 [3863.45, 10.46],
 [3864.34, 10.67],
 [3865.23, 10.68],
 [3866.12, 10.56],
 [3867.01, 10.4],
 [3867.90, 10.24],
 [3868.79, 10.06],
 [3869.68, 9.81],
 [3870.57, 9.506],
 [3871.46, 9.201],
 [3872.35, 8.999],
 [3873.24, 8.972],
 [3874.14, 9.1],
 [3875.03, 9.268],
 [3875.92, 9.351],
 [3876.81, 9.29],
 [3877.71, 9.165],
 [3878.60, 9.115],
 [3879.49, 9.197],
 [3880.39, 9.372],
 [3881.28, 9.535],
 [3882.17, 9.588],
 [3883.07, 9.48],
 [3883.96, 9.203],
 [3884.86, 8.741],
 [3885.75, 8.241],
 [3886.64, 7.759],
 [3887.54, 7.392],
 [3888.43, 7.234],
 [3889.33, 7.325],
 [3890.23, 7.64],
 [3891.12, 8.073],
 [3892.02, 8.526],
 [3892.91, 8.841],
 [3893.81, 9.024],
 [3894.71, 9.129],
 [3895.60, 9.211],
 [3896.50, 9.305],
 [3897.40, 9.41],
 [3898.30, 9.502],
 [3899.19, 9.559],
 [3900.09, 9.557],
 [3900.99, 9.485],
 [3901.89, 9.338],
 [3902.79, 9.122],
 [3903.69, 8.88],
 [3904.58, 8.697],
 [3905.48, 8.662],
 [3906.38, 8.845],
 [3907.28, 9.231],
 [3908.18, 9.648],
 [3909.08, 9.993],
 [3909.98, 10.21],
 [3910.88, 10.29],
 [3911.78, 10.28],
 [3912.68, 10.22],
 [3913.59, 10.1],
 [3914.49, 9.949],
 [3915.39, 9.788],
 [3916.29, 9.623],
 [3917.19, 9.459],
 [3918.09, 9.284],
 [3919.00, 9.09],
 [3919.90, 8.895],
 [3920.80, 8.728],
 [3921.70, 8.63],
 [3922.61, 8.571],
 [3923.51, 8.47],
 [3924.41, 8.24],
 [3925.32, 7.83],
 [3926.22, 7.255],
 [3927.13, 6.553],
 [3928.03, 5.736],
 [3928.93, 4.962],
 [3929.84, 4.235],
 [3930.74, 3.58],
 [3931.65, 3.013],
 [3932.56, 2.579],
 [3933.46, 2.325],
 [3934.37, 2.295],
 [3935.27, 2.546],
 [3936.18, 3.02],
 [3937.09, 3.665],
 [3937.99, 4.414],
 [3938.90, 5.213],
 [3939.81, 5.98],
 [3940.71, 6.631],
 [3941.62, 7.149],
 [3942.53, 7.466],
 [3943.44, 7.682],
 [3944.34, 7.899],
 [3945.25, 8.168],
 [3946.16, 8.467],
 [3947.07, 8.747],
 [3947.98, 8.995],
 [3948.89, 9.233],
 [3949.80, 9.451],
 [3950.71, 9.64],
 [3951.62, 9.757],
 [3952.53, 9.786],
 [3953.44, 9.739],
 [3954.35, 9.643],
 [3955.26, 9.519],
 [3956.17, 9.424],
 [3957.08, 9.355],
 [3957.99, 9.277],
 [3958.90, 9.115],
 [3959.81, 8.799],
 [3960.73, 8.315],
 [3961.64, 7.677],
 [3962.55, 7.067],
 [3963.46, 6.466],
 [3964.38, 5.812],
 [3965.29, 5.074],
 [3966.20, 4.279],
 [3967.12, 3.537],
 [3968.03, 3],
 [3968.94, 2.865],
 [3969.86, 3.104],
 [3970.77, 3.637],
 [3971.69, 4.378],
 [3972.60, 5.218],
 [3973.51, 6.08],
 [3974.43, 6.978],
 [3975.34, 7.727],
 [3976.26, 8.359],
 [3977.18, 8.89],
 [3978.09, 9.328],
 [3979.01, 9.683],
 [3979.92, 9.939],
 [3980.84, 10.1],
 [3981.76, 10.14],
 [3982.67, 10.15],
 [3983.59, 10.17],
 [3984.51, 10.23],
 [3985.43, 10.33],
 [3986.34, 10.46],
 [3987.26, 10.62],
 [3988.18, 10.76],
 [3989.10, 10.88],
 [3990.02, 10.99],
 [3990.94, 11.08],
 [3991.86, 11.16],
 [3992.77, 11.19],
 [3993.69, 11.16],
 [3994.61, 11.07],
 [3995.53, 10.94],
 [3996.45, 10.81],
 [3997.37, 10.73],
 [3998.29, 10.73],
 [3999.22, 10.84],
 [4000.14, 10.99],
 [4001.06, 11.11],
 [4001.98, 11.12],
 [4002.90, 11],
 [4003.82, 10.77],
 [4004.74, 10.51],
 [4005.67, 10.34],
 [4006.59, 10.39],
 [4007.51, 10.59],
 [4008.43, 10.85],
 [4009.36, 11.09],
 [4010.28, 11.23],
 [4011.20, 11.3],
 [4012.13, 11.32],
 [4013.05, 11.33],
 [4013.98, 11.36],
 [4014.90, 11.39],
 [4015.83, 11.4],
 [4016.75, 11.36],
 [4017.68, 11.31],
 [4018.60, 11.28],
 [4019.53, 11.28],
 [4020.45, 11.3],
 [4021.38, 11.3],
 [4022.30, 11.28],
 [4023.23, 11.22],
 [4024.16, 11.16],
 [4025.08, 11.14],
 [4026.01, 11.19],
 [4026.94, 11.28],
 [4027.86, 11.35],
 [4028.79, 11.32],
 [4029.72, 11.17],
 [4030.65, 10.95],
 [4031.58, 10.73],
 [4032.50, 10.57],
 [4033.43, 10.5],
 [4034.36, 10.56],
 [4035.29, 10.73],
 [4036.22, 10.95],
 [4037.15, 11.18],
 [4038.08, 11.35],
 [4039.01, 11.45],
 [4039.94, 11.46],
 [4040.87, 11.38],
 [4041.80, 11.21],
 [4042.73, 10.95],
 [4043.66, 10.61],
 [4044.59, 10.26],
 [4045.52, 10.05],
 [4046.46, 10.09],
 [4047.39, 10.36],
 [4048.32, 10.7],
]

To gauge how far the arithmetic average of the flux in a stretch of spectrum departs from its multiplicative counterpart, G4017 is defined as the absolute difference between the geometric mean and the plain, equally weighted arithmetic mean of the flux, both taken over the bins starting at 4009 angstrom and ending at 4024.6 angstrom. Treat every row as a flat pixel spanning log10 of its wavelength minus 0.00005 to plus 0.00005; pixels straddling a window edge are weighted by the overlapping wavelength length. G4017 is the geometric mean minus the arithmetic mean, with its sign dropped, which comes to 0.000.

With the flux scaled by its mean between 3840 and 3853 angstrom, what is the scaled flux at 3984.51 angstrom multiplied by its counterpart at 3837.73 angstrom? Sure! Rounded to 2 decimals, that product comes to 0.69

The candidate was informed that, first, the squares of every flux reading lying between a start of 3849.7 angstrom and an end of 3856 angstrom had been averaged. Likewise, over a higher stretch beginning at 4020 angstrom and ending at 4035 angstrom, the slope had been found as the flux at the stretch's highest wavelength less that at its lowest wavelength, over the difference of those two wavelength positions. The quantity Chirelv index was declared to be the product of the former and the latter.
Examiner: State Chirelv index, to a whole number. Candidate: -5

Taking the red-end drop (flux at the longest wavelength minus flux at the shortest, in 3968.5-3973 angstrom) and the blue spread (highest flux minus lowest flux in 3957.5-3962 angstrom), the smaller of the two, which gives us 1.6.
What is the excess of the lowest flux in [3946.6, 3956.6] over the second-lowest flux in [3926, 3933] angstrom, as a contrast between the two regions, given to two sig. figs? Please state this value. 5.7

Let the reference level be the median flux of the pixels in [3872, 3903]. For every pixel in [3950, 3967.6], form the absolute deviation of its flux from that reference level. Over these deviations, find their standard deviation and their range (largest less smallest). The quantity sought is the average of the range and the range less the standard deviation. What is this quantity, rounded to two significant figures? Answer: 4.7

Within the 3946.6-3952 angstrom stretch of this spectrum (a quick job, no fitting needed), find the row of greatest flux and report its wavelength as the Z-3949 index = 3951.62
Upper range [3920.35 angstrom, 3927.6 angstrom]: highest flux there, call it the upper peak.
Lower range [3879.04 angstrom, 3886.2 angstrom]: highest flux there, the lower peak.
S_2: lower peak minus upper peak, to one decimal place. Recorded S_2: 0.9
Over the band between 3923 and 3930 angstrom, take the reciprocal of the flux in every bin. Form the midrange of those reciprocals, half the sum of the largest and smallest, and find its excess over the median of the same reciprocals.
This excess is 0.032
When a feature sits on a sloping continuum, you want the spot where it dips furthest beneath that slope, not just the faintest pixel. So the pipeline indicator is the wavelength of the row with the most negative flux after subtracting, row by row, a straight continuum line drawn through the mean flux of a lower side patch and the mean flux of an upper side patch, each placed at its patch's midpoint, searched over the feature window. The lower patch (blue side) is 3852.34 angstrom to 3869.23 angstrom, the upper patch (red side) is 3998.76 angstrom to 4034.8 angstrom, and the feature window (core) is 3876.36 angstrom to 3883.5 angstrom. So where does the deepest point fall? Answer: 3878.60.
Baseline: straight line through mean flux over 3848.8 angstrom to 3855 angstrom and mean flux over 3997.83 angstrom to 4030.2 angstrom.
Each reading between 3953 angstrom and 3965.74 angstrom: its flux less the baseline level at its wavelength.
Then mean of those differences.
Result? -2.6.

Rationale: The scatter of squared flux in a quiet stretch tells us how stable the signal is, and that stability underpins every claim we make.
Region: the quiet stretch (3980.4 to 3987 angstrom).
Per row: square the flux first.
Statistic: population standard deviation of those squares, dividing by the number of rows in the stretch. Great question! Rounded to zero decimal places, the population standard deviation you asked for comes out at 2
